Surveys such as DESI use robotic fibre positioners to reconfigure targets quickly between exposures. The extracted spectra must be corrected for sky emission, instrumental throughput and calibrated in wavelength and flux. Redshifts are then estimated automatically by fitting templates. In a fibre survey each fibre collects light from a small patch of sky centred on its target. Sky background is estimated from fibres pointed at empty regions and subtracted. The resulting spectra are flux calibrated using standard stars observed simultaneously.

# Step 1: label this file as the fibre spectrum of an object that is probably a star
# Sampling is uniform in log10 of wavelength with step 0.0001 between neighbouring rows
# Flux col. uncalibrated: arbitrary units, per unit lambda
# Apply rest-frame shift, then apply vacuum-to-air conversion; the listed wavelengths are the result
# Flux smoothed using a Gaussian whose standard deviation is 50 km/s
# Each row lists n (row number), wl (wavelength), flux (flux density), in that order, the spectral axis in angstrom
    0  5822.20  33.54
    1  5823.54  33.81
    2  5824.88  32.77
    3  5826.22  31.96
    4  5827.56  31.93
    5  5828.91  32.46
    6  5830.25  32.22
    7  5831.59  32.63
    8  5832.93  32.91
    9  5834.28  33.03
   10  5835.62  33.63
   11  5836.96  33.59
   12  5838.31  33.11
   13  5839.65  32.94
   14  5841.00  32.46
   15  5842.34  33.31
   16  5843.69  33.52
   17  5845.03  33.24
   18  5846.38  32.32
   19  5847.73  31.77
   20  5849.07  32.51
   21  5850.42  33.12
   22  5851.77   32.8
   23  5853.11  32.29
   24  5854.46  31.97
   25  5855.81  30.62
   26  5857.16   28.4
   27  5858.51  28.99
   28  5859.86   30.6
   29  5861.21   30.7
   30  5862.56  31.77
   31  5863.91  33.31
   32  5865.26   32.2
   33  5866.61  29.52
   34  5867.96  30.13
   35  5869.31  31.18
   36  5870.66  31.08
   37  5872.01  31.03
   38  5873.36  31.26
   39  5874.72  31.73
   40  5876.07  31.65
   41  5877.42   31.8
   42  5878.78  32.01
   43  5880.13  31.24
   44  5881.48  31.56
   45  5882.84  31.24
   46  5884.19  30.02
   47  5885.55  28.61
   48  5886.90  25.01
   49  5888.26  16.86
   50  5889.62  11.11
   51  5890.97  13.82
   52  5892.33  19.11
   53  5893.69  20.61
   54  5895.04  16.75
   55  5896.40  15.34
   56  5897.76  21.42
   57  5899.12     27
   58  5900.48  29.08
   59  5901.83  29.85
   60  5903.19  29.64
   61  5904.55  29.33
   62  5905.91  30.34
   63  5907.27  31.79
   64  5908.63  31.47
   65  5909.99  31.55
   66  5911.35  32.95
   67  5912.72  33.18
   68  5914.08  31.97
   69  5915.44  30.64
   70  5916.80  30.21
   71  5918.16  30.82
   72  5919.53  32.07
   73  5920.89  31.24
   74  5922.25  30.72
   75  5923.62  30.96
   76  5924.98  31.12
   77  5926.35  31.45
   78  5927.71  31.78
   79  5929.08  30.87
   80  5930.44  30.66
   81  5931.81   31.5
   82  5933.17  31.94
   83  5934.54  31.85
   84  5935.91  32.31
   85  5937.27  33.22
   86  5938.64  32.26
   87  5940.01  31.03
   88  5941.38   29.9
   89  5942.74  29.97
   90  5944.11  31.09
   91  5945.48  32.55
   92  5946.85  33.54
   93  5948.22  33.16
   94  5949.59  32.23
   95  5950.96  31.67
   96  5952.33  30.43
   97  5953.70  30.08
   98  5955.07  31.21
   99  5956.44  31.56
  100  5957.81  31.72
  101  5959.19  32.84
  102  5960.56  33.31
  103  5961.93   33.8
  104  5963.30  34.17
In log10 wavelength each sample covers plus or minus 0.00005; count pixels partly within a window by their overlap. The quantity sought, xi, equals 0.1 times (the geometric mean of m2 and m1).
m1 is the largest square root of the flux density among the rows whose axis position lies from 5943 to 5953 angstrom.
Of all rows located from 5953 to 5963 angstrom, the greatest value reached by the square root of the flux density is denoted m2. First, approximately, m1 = 5.79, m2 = 5.81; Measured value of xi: 0.580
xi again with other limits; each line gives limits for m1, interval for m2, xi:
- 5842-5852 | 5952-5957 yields 0.570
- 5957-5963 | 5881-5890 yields 0.571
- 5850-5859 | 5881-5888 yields 0.569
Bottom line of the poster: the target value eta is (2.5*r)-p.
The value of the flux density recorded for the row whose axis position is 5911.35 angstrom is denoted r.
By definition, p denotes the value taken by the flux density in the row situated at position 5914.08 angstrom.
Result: 50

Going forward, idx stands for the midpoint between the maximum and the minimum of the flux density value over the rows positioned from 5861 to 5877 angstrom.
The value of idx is 31.4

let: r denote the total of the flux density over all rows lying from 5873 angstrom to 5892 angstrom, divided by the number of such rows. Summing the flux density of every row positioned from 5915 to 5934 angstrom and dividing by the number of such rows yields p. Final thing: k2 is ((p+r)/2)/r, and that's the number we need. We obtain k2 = 1.08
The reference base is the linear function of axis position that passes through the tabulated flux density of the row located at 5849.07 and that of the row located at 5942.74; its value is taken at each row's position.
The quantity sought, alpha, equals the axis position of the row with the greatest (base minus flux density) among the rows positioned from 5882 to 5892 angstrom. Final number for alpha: 5889.62 angstrom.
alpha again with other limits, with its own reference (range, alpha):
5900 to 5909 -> 5900.48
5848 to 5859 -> 5857.16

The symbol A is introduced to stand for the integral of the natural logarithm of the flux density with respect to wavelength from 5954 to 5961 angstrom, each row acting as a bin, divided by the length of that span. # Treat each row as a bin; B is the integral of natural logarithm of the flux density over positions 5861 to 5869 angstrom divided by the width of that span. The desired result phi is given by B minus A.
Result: -0.02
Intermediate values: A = 3.46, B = 3.44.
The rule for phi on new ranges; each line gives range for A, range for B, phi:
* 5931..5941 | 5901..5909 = -0.05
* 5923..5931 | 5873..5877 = 0.01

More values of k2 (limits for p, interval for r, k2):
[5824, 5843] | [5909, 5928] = 1.02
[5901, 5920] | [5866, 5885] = 1.00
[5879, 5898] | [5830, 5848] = 0.84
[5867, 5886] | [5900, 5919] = 1.00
